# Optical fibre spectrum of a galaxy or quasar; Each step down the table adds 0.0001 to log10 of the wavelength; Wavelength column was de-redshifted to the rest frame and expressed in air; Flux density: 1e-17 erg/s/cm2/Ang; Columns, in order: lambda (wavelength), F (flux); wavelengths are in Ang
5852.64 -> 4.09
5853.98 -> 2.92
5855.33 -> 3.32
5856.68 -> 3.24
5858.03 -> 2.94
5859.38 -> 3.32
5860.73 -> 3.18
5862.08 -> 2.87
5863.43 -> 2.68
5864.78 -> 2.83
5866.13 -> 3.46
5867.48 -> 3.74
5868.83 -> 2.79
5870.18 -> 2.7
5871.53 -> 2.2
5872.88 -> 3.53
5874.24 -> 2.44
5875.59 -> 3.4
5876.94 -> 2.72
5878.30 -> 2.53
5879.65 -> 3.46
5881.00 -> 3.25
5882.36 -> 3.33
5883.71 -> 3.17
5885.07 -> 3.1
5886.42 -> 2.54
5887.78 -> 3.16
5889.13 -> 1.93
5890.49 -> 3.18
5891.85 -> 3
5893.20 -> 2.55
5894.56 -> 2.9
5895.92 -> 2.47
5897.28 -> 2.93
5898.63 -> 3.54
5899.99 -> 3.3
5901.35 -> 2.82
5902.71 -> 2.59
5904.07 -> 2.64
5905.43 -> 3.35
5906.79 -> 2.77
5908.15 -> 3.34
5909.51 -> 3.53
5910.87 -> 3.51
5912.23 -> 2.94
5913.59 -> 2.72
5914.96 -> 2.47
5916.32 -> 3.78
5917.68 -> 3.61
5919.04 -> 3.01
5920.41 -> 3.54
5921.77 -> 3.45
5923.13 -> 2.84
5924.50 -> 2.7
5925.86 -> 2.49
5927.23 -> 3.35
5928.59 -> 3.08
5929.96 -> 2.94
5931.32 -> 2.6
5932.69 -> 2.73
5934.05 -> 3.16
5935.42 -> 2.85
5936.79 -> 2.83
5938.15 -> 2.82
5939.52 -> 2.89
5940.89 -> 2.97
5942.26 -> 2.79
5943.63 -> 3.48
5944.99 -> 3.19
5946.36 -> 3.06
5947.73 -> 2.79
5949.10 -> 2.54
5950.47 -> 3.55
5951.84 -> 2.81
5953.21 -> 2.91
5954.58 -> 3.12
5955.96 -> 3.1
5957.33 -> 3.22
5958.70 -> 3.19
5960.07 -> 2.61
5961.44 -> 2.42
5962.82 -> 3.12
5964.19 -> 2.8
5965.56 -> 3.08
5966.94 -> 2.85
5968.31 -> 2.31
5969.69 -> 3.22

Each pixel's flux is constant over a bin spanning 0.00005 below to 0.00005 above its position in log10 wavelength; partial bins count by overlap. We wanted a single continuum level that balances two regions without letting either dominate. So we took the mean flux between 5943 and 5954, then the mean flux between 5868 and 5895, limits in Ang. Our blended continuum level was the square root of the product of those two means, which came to 2.97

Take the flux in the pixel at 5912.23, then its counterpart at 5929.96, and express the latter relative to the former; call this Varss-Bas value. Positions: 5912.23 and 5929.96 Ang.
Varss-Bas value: 1.00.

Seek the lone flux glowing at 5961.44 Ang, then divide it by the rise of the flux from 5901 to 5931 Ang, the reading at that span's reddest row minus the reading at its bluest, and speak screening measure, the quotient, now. 20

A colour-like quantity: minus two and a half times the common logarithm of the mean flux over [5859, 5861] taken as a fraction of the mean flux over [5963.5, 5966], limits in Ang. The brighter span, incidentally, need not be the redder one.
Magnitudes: -0.11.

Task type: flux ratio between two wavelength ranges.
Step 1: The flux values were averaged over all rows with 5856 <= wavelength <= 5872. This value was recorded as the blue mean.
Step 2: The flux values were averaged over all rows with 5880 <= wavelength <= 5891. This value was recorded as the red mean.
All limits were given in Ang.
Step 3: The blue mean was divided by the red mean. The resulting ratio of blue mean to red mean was 1.01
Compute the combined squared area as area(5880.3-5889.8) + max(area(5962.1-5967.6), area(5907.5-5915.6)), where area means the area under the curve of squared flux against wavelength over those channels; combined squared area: 162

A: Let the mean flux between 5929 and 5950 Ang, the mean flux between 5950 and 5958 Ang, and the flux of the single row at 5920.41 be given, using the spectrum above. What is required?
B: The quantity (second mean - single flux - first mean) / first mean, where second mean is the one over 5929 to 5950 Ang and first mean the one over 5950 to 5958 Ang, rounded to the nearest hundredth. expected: -1.20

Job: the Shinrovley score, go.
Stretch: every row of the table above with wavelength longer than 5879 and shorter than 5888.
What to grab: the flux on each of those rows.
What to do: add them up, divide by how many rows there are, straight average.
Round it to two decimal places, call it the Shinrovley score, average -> 3.14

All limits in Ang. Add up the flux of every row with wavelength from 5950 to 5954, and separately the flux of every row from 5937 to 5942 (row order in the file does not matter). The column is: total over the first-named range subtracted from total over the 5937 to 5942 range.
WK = -0.6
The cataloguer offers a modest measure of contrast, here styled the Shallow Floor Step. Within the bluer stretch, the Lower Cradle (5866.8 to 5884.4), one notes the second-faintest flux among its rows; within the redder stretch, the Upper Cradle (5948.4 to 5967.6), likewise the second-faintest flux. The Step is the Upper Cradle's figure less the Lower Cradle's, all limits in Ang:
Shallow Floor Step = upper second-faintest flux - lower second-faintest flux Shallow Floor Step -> 0.10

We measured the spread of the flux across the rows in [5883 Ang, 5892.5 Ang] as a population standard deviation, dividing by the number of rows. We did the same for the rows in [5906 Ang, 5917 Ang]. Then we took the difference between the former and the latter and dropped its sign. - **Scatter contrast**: 0.00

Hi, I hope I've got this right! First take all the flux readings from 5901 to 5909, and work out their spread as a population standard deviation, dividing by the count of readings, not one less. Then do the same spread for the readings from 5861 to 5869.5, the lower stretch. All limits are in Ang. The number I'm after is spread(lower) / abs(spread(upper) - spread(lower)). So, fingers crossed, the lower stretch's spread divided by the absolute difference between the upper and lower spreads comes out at 5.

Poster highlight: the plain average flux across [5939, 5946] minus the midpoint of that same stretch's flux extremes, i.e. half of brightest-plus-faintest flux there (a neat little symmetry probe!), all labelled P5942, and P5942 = -0.07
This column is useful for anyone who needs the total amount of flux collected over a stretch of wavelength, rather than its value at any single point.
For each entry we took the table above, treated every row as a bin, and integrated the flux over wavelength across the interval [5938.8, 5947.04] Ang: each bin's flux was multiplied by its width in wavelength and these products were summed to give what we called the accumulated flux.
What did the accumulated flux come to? 25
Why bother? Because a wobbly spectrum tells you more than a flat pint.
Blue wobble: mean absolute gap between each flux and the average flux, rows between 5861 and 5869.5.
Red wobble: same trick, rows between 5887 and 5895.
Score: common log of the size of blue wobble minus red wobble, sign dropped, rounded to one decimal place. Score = -2.3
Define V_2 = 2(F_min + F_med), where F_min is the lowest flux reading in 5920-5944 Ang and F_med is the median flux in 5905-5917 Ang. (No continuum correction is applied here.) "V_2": 11.7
